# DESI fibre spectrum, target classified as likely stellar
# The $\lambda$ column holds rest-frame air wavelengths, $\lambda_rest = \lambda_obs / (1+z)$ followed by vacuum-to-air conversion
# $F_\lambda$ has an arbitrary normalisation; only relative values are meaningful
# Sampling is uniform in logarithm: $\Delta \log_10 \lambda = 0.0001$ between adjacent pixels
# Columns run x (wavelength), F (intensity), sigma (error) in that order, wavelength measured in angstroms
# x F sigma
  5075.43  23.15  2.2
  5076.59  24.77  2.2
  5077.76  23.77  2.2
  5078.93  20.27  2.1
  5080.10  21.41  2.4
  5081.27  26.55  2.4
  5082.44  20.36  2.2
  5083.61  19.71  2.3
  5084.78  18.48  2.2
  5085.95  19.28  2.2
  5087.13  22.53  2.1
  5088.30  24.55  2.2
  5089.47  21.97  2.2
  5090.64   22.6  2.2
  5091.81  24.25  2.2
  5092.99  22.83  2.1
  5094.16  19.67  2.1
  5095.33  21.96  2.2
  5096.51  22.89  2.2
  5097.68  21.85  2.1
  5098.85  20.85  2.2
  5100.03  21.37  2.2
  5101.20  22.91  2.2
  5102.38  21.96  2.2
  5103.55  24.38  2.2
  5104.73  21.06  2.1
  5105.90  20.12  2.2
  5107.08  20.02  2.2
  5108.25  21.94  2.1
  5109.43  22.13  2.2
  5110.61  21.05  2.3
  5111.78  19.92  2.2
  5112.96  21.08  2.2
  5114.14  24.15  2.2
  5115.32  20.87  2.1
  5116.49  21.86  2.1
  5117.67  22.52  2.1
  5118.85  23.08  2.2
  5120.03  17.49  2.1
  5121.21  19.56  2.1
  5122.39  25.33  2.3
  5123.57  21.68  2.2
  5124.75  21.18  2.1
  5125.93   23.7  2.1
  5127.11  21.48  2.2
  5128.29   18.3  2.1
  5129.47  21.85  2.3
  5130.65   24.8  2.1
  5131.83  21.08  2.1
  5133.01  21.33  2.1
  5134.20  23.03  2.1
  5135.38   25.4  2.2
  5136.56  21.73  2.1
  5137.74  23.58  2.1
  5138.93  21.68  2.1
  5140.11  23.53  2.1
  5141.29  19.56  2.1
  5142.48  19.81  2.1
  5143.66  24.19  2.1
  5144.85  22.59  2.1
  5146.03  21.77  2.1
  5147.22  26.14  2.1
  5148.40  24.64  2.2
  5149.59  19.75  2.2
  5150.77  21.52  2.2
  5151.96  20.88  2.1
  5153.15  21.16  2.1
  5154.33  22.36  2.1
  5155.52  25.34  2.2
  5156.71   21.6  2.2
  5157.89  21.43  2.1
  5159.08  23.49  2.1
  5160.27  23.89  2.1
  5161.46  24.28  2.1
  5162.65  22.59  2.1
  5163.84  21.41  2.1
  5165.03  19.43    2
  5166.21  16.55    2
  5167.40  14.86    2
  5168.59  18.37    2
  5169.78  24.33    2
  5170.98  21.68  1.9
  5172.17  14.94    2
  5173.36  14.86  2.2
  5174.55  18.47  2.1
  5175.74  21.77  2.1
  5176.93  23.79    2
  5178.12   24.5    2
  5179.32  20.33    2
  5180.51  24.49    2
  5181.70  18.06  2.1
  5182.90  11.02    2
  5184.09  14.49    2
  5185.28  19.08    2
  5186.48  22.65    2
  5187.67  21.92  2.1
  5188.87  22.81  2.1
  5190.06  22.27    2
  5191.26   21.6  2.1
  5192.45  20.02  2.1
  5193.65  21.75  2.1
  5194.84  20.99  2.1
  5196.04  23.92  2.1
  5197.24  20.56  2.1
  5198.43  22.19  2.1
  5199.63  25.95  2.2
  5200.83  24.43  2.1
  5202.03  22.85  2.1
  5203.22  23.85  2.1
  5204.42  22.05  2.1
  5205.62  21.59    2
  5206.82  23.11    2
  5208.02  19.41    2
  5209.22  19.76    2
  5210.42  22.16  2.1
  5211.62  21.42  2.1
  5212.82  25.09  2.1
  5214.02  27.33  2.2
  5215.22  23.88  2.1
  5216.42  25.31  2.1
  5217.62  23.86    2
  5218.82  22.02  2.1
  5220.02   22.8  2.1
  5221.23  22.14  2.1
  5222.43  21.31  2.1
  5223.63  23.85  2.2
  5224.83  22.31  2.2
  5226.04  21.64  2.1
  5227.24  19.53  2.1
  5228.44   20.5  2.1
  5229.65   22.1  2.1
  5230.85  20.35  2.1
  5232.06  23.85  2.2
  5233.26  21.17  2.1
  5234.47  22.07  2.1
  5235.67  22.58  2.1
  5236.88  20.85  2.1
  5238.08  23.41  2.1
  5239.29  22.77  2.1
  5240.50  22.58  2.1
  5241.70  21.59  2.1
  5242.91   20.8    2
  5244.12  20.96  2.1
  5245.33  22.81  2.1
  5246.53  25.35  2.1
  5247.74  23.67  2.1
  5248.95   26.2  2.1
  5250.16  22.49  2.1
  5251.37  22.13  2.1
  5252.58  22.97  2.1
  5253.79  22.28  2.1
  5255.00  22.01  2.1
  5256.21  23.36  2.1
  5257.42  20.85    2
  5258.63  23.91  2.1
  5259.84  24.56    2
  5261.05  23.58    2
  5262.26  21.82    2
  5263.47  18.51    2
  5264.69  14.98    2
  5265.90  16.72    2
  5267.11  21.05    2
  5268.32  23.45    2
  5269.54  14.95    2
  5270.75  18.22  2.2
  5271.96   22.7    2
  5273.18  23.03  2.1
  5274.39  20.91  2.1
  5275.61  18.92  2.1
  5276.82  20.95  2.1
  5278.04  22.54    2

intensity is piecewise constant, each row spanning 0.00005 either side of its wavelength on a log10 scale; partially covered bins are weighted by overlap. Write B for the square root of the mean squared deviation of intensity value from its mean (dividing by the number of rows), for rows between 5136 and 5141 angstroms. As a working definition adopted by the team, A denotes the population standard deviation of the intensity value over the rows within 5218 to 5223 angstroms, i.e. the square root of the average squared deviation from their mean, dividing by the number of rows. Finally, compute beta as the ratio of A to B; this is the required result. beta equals 0.57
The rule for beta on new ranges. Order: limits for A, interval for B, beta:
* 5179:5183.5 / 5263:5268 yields 2.17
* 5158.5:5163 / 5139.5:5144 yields 0.30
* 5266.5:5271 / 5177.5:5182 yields 1.15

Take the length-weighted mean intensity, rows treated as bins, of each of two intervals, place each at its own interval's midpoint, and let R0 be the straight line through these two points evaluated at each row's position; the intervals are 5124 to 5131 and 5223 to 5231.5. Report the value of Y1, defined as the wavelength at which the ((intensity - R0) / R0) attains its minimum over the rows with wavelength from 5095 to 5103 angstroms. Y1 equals 5098.85 angstroms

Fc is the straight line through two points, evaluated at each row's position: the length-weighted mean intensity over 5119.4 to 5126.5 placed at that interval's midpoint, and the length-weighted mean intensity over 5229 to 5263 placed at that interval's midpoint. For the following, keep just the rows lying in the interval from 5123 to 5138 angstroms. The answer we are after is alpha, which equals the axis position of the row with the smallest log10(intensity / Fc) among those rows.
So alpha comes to 5128.29 angstroms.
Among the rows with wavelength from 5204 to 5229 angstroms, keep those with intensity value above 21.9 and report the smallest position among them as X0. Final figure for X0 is 5204.42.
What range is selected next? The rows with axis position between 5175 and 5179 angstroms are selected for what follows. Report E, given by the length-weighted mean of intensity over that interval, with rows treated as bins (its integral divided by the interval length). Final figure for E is 23.0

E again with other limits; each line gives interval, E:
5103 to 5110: 21.6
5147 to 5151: 22.9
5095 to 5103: 22.0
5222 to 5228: 21.7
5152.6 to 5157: 22.7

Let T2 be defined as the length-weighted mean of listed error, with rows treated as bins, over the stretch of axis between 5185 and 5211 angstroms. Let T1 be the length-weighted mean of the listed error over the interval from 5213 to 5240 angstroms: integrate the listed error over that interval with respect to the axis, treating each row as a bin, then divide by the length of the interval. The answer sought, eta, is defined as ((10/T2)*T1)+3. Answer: 13.2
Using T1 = 2.11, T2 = 2.07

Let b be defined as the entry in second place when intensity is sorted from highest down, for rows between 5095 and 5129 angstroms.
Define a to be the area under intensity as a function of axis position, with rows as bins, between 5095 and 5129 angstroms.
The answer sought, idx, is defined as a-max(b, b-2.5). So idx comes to 710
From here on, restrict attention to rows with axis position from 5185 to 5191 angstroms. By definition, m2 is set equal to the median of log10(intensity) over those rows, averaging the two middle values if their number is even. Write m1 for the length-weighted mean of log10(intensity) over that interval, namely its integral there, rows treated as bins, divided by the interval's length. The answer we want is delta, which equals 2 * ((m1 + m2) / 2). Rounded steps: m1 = 1.34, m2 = 1.35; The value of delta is 2.69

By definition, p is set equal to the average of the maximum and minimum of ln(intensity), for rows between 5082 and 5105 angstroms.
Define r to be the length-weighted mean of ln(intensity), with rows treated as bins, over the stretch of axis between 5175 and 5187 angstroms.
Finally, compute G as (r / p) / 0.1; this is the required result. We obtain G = 9.7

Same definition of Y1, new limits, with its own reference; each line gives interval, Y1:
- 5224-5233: 5227.24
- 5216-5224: 5222.43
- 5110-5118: 5111.78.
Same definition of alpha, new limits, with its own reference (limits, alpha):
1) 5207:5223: 5208.02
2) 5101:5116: 5111.78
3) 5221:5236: 5227.24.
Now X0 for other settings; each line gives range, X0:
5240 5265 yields 5240.50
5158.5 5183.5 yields 5159.08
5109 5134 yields 5109.43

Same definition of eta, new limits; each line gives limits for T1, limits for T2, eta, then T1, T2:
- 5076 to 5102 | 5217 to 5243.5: 13.5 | 2.20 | 2.10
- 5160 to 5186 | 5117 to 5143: 12.5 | 2.04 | 2.14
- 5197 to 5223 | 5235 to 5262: 13.0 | 2.09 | 2.08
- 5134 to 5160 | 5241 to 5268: 13.3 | 2.13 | 2.06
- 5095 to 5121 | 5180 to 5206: 13.5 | 2.17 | 2.07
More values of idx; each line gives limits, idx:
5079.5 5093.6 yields 286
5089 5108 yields 392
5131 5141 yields 203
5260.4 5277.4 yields 317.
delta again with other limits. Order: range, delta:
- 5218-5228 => 2.69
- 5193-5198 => 2.67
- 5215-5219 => 2.76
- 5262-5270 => 2.53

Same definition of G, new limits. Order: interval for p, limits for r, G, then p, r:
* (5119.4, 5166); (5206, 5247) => 10.1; 3.06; 3.10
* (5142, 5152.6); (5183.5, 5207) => 9.9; 3.12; 3.08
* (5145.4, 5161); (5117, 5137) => 9.9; 3.12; 3.08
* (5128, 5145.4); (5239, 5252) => 10.2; 3.07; 3.13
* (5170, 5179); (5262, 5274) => 10.0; 2.95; 2.96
